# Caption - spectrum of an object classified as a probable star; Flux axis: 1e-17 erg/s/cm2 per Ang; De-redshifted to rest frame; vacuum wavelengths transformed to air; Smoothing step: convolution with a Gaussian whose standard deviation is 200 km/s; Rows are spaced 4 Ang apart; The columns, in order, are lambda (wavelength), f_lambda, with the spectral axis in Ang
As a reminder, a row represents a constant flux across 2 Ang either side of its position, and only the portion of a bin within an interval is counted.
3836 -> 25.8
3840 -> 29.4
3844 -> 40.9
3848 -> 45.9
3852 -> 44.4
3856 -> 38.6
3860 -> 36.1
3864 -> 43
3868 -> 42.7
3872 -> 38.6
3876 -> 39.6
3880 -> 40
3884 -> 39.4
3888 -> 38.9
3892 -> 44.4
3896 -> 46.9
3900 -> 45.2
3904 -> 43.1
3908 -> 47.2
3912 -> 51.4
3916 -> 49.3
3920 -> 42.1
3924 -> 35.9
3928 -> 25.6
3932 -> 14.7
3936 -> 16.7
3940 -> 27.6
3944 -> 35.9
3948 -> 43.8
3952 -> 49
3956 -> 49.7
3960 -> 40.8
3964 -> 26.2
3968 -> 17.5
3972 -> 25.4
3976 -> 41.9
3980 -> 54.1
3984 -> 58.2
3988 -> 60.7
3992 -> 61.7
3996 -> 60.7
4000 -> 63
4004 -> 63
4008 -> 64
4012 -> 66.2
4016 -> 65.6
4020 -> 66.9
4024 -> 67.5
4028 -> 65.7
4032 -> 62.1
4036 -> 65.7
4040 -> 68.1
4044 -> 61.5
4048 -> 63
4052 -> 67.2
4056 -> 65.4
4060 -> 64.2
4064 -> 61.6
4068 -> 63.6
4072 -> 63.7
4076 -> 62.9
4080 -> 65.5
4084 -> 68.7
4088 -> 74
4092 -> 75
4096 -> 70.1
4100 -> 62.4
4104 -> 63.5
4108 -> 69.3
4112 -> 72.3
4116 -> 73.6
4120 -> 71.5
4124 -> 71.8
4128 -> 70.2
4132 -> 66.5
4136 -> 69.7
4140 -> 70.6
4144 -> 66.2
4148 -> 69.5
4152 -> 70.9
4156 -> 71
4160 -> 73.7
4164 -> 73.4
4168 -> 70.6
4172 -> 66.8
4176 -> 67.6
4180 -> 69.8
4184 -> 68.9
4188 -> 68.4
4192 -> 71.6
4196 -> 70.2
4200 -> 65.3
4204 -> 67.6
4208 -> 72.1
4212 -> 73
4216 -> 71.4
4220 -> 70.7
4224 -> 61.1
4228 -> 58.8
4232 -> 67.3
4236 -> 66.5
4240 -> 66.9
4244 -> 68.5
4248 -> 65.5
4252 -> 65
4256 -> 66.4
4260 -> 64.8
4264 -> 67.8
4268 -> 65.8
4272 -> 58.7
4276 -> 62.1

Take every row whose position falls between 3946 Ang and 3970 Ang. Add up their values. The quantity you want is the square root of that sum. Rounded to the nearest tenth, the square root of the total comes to 15.1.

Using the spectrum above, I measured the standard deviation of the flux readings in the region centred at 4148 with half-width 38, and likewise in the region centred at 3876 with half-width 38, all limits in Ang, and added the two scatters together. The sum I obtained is 7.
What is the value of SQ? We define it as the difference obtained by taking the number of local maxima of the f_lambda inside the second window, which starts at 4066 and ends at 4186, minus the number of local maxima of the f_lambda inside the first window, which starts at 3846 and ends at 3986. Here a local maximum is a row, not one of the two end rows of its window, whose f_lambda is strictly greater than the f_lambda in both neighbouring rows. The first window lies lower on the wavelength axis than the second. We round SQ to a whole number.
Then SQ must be 2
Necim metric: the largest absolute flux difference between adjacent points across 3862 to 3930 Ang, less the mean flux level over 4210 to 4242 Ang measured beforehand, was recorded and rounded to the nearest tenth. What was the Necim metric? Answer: -56.7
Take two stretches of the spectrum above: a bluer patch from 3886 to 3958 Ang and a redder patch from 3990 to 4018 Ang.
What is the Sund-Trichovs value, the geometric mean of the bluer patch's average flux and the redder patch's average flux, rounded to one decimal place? 49.9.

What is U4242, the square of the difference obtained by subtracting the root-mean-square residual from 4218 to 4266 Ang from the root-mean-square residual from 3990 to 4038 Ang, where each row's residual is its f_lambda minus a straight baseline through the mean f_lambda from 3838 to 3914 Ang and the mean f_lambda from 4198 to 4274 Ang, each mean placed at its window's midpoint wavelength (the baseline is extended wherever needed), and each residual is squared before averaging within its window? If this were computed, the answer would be 98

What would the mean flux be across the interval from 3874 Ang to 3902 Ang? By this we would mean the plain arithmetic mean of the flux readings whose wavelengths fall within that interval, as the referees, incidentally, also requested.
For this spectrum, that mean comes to 42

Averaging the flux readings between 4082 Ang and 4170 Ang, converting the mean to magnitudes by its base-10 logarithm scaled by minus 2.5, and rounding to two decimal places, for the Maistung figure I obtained -4.62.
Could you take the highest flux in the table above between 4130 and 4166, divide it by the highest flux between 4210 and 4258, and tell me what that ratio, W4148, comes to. 1.01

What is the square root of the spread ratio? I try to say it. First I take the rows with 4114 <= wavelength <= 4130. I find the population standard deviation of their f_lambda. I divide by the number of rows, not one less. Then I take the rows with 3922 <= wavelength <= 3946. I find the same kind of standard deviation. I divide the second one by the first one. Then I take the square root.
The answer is 2.6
